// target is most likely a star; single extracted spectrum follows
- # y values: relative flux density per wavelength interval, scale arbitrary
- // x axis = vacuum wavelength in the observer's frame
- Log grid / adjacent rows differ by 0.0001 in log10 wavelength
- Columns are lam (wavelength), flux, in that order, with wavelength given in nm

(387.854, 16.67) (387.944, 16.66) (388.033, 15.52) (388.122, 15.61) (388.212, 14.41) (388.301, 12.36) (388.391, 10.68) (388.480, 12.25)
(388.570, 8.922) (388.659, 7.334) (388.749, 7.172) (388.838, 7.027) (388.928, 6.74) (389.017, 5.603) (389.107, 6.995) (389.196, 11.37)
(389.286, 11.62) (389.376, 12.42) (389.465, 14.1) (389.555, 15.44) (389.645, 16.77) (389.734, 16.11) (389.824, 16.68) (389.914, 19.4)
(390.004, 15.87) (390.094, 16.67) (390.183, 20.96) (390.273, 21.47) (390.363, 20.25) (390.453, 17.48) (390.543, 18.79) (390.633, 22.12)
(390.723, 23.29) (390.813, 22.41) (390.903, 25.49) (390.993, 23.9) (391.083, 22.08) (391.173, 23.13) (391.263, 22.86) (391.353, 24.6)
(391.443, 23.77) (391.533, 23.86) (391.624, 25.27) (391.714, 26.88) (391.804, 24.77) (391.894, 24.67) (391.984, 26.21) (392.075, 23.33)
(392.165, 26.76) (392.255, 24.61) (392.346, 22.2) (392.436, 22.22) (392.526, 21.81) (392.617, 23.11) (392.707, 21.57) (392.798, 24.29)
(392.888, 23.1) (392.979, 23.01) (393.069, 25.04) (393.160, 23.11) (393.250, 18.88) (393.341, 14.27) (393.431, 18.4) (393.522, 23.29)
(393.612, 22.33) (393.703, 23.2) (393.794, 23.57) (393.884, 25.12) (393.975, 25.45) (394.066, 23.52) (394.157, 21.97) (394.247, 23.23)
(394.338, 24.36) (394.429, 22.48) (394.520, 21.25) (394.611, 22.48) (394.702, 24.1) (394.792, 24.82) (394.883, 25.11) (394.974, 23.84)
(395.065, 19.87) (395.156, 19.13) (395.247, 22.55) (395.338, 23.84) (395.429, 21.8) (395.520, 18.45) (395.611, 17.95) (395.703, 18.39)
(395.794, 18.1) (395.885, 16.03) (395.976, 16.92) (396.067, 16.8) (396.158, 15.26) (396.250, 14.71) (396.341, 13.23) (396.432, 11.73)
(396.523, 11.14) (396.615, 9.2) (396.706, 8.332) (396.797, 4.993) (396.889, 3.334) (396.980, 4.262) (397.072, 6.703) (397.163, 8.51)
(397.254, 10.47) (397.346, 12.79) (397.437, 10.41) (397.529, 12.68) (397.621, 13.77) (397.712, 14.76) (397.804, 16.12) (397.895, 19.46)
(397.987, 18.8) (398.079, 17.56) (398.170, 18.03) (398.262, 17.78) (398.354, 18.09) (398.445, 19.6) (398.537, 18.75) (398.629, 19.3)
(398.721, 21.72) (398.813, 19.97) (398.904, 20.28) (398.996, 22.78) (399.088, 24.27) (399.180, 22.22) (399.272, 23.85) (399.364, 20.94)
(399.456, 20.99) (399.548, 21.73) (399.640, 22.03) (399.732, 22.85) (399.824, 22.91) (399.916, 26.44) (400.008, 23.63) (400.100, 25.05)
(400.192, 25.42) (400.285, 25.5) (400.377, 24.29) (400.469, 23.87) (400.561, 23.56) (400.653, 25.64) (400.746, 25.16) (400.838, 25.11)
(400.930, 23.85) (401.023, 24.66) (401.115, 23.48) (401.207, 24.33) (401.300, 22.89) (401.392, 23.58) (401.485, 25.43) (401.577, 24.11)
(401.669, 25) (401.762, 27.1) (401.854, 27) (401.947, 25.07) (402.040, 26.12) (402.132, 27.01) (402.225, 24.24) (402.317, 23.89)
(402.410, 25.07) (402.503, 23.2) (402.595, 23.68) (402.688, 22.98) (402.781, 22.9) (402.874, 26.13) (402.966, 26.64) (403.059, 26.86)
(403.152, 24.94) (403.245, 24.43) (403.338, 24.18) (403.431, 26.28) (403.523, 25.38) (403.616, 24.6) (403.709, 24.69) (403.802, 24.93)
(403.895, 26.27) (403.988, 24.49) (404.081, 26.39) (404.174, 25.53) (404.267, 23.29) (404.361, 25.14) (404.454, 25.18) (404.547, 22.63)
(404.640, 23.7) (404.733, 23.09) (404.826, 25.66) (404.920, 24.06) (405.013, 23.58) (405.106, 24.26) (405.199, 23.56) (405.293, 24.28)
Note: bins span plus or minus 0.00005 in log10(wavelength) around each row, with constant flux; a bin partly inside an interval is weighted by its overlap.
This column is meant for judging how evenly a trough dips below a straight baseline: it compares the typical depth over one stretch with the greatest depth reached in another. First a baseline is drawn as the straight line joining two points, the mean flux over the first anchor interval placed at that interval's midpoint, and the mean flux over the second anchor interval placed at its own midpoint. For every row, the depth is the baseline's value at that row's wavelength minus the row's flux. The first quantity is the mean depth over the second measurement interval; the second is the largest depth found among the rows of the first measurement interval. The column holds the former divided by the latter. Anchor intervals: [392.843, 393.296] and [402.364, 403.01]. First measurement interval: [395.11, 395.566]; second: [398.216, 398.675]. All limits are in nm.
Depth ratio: 1.1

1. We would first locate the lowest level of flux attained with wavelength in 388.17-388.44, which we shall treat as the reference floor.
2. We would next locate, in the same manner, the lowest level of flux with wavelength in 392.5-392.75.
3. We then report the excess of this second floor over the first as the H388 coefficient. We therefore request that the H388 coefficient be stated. 11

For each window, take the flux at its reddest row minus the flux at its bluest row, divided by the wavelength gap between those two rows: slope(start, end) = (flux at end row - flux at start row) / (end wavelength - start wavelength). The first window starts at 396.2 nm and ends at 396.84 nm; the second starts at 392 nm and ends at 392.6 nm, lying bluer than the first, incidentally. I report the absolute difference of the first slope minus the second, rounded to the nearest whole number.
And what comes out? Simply 14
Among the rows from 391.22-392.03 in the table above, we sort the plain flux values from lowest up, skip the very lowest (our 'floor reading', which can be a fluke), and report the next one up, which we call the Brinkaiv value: 23.77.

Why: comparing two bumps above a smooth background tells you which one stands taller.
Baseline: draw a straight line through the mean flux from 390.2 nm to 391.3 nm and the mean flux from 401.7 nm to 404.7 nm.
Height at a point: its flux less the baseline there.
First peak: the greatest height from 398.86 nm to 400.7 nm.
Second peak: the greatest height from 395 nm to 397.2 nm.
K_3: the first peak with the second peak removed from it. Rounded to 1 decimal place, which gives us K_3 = 1.5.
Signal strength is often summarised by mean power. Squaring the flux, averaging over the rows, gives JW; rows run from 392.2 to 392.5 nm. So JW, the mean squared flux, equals 531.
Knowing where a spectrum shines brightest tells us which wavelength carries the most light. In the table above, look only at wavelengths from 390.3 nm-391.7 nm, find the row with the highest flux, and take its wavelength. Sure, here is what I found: 390.903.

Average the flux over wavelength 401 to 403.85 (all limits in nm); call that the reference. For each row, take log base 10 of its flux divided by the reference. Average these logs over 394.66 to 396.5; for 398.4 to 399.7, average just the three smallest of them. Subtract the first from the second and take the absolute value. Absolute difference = 0.01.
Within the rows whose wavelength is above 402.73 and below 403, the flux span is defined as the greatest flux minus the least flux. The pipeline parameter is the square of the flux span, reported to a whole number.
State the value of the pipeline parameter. 14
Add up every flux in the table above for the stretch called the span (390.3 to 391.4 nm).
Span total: 266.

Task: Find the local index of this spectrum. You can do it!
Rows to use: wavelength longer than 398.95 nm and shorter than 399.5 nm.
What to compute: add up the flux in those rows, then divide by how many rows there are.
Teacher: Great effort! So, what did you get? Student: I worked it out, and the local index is 22.5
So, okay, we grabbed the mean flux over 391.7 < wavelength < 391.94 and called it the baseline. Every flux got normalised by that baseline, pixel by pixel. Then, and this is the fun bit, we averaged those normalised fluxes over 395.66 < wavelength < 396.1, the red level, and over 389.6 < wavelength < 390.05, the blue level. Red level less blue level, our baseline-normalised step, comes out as 0.01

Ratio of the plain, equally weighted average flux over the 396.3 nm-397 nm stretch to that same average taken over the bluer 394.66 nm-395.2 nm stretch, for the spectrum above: 0.4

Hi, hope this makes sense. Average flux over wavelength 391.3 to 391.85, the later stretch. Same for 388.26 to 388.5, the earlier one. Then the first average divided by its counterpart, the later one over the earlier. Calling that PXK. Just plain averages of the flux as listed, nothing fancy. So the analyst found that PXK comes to 2.1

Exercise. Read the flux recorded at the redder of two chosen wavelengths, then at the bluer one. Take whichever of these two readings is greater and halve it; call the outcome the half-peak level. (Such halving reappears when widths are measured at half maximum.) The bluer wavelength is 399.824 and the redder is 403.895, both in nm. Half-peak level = 13.1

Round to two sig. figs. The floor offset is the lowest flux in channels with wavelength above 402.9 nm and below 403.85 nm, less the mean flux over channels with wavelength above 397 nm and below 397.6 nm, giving 14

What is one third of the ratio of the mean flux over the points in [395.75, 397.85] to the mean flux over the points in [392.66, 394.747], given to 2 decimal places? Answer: 0.17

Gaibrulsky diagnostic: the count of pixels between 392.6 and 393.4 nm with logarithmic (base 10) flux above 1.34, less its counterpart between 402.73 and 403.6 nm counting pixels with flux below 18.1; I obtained 6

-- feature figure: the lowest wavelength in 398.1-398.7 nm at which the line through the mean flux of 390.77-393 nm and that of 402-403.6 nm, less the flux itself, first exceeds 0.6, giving 398.170 nm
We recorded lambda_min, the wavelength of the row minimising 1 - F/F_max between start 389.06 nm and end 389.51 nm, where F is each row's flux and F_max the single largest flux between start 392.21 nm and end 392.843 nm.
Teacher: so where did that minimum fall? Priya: 389.465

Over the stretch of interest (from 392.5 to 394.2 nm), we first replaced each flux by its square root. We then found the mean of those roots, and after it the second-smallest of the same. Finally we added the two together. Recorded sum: 9.0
